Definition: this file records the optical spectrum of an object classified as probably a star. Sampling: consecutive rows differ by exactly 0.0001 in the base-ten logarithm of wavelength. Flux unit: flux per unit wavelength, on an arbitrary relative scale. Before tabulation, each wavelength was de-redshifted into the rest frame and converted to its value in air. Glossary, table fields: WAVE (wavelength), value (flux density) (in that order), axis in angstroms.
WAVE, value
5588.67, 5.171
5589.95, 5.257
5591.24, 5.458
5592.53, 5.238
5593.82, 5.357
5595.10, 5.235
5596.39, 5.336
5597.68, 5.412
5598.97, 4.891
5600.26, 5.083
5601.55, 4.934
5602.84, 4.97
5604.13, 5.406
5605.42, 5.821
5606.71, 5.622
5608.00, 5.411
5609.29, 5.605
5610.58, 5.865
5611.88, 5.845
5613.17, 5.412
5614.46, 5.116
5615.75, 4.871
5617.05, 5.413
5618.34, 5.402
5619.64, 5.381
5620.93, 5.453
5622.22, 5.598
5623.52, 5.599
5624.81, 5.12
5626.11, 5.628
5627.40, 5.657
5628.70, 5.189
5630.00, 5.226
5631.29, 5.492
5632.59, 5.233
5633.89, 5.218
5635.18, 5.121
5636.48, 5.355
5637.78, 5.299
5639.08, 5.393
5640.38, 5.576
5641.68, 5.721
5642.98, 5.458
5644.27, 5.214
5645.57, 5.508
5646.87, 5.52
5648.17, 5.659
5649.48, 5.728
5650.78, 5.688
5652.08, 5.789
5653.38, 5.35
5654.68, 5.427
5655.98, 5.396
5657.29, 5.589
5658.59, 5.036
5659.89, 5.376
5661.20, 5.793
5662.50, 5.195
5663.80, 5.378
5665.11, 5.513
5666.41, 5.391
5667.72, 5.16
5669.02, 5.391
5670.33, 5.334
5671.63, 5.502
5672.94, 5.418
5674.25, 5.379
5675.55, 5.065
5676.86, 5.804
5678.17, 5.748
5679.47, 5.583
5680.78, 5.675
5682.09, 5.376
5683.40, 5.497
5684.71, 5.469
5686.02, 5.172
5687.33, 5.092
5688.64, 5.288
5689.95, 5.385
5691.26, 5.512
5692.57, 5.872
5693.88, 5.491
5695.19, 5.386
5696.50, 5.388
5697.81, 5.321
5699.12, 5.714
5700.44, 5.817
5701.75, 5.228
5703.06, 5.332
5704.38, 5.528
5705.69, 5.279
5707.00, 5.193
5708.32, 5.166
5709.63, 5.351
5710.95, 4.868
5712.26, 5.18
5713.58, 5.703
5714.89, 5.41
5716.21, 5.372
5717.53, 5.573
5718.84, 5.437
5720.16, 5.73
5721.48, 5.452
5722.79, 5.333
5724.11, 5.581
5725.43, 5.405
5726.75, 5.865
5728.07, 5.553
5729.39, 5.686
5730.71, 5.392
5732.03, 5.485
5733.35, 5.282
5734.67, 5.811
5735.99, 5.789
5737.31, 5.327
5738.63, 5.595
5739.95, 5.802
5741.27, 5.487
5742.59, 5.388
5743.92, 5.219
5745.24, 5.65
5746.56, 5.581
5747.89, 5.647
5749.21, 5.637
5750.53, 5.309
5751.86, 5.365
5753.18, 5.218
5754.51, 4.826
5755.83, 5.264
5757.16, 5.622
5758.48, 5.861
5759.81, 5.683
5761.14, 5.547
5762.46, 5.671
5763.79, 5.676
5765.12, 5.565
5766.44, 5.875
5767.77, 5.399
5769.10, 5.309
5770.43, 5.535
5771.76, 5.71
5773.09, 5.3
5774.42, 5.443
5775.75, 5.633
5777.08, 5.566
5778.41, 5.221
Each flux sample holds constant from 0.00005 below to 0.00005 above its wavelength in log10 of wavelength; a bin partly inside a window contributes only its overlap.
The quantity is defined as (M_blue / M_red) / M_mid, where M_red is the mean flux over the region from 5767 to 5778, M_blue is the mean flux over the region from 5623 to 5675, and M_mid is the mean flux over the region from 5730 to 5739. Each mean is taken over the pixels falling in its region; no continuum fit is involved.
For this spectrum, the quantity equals 0.179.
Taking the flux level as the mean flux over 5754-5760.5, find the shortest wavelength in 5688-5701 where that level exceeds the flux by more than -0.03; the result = 5688.64 angstroms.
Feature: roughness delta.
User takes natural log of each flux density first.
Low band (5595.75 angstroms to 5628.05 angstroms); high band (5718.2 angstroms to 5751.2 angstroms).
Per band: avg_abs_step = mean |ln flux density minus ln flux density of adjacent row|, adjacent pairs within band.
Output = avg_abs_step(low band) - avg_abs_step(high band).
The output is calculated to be 0.001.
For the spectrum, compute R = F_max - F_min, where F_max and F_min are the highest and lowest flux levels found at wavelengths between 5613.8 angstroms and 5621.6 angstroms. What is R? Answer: 0.58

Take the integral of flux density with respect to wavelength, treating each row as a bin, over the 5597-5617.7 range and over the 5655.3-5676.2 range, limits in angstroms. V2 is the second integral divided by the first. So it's 1.01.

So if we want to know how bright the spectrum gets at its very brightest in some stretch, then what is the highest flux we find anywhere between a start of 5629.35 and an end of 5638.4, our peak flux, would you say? 5.492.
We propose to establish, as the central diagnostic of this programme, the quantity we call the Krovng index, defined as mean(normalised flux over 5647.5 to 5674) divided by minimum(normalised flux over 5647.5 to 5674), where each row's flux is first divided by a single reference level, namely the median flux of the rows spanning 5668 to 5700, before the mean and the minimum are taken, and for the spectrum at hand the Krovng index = 1.083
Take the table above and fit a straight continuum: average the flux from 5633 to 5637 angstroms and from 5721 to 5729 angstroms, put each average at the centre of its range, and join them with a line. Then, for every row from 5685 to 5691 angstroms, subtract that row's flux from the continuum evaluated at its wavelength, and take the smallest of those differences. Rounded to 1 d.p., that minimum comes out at 0.0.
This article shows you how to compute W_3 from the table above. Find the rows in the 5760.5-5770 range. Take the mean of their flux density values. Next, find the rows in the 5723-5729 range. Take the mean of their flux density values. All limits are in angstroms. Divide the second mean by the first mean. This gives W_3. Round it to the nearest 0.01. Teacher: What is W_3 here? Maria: 1.00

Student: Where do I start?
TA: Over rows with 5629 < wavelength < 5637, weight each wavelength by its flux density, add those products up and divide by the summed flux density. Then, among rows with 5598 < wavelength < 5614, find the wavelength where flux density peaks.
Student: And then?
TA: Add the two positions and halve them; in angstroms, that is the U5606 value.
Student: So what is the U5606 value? 5621.9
